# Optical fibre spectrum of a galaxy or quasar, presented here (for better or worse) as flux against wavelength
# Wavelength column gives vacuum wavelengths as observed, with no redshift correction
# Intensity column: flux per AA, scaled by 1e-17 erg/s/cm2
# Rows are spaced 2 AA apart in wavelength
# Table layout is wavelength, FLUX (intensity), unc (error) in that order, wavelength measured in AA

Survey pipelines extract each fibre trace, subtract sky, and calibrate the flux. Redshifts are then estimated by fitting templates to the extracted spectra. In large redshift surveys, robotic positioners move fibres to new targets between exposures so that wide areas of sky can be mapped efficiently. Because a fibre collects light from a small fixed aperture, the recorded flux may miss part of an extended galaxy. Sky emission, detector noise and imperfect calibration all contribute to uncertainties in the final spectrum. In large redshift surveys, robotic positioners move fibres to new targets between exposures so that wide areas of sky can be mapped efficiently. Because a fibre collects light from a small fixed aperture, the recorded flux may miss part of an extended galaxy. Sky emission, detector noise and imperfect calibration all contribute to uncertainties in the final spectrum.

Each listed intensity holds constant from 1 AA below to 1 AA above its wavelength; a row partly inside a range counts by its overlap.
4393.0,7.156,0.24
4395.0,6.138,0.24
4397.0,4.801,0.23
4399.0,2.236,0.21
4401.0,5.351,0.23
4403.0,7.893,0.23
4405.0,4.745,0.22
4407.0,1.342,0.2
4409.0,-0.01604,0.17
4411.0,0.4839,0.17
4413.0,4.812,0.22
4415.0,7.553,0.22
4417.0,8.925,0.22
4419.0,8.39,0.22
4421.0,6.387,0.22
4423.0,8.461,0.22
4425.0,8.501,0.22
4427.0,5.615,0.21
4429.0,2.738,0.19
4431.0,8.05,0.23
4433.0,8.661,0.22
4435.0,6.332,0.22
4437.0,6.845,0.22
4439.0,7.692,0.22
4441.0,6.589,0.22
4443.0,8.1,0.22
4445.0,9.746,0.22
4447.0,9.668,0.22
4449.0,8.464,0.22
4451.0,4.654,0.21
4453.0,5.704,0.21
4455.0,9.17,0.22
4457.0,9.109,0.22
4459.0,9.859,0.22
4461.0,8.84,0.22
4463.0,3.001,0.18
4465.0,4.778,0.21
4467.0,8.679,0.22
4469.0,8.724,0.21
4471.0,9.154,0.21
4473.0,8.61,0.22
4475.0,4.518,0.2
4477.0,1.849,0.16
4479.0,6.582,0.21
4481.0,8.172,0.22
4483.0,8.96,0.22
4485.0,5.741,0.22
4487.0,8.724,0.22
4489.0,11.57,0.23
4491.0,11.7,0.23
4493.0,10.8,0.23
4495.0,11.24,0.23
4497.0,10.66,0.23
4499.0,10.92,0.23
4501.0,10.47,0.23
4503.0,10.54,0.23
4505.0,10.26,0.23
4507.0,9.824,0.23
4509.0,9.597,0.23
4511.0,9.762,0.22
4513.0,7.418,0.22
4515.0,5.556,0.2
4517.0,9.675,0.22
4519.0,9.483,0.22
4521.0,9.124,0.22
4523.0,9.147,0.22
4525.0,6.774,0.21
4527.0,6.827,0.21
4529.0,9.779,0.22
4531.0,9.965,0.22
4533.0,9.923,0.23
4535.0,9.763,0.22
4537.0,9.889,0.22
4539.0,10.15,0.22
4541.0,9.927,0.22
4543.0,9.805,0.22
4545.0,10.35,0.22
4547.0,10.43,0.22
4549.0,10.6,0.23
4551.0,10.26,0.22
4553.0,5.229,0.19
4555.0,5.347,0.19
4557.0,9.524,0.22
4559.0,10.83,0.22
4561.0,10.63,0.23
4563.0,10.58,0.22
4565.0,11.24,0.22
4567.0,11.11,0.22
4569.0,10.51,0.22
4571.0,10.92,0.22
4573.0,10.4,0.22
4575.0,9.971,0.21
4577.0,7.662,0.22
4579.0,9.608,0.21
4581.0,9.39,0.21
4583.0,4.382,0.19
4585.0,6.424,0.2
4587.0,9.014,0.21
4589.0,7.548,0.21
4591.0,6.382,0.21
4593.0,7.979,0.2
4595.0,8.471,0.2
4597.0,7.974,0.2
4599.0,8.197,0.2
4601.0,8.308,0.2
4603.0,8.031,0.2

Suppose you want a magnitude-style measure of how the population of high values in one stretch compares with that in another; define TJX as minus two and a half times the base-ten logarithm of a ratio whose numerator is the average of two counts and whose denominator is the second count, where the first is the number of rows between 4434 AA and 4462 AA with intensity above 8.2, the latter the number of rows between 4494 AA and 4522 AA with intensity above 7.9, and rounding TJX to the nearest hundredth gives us 0.25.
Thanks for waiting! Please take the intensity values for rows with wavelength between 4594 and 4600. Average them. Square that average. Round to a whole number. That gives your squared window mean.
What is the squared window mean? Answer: 67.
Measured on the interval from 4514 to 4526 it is 69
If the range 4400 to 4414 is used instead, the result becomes 12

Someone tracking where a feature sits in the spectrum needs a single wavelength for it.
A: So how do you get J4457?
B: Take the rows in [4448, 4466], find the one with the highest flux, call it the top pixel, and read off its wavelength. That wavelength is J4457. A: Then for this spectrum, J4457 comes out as 4459.0 AA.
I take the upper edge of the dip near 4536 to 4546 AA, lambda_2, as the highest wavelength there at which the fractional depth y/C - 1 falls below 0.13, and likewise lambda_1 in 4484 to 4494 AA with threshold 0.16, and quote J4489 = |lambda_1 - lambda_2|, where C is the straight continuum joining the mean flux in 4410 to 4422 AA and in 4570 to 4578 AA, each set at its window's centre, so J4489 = 56 AA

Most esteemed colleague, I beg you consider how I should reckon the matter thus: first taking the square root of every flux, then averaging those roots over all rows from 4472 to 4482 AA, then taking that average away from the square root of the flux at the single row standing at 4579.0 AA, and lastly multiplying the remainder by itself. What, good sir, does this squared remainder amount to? 0.53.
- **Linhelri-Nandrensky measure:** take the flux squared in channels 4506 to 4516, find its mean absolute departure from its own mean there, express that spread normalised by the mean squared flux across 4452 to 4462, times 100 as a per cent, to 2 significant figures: 33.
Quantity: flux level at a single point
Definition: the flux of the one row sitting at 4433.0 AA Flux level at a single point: 8.661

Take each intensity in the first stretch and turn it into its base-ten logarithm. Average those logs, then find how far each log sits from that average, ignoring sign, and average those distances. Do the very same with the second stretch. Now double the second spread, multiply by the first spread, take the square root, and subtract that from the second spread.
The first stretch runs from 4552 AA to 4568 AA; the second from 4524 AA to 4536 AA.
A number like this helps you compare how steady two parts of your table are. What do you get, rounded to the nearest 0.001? -0.056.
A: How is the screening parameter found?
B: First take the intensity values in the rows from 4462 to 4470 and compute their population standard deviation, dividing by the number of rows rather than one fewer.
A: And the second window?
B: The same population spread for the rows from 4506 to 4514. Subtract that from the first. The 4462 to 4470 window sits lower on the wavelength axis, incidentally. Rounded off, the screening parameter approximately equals 1.5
